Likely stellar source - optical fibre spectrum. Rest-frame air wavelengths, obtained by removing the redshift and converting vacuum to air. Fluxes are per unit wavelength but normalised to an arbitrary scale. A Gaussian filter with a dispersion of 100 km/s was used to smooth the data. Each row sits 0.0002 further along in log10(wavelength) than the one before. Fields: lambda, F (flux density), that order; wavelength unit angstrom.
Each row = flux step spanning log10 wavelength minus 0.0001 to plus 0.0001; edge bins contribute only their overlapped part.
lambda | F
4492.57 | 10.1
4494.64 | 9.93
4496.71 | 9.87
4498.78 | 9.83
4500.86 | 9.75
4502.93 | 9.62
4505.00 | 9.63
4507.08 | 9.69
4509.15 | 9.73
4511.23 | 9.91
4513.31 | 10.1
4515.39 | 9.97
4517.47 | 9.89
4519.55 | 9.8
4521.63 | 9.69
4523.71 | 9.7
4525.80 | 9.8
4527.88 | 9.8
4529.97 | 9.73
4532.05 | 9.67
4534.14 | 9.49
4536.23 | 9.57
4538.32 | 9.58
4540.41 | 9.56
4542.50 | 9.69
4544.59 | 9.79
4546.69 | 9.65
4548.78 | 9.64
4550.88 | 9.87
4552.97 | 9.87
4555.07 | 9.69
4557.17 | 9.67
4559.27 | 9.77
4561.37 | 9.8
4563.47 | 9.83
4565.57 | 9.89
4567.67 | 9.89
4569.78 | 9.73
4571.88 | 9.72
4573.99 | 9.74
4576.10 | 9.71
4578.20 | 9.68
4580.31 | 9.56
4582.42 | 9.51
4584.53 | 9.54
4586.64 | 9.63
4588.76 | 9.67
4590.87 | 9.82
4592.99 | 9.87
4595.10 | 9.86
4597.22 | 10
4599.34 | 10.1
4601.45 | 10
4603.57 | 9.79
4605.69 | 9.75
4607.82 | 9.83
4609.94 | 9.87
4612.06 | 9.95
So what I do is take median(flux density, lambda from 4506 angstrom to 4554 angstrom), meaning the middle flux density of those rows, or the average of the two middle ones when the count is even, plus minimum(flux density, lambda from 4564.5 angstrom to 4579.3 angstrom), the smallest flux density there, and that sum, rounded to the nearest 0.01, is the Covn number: 19.41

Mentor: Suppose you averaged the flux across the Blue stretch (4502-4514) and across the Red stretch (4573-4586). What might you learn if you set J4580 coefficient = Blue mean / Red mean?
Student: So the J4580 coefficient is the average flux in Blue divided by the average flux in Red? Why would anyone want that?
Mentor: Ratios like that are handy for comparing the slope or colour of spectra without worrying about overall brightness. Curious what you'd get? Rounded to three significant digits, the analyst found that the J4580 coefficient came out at 1.02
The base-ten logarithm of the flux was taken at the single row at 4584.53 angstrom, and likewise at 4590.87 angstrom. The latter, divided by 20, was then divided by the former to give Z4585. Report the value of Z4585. 0.0506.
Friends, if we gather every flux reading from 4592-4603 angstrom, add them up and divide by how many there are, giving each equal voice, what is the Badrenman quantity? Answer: 9.97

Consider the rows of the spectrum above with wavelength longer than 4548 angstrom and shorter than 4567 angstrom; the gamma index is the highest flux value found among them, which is 9.89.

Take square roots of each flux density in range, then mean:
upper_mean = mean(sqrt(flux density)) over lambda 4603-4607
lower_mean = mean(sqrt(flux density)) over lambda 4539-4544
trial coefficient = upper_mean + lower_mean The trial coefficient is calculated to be 6.23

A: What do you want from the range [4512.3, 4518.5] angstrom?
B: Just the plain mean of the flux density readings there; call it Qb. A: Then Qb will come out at 10.0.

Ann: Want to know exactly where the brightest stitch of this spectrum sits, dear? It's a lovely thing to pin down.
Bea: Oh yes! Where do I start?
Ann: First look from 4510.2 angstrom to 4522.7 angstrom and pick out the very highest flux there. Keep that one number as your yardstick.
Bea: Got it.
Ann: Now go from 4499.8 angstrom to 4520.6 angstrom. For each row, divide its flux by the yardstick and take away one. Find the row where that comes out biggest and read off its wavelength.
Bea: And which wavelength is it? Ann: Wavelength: 4513.31 angstrom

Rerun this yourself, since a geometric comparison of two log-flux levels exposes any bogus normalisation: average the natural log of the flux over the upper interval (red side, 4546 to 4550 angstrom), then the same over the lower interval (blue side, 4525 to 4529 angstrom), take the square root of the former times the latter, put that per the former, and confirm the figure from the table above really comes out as 1.00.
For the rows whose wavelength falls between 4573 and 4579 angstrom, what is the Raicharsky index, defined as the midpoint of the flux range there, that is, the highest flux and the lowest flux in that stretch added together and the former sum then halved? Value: 9.71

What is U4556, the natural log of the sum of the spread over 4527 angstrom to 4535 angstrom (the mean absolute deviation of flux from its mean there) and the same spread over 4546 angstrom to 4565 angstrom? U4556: -1.75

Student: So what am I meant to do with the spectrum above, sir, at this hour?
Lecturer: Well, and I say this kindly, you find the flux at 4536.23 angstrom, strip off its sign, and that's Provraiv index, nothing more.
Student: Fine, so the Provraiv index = 9.57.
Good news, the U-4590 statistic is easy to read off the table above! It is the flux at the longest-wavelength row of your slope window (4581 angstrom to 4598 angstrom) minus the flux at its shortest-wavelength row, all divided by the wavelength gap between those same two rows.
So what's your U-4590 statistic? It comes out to 0.033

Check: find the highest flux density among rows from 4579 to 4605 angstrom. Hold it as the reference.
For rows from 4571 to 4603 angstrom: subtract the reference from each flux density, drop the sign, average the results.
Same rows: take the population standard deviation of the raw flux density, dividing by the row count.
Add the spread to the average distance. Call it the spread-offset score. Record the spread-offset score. 0.51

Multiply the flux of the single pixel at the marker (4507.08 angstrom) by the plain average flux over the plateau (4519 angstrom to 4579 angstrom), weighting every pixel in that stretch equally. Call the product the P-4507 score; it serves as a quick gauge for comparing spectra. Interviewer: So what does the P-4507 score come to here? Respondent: 94.2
